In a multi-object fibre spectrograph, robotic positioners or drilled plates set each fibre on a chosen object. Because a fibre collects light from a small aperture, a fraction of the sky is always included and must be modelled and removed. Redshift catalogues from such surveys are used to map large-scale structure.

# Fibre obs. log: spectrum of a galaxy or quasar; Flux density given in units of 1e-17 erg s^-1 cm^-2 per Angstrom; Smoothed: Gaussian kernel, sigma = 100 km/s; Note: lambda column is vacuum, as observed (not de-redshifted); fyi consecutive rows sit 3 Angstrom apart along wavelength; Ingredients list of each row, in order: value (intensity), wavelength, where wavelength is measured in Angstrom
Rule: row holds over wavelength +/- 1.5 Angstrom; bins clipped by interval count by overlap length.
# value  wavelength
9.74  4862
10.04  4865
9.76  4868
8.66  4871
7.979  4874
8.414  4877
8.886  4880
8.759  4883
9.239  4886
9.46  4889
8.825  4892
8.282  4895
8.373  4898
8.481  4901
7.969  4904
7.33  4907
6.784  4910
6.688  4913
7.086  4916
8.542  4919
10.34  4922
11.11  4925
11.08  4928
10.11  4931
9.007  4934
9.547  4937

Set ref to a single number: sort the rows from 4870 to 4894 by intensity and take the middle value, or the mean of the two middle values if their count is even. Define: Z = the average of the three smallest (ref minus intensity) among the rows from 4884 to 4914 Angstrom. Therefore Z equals -0.4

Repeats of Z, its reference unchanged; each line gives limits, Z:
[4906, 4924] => 0.1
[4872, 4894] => -0.4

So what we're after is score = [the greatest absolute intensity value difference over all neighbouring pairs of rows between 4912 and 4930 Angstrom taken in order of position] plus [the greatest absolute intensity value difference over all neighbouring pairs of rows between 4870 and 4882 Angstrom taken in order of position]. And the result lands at 2.48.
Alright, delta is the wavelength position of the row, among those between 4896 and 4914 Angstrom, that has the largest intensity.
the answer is 4901 Angstrom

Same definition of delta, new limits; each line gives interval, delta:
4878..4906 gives 4889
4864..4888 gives 4865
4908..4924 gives 4922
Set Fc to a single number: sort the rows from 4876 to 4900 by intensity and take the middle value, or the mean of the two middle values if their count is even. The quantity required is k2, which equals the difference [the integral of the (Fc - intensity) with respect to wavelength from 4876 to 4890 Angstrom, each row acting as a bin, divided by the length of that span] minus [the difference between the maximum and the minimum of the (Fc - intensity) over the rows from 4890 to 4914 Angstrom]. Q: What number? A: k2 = -2.3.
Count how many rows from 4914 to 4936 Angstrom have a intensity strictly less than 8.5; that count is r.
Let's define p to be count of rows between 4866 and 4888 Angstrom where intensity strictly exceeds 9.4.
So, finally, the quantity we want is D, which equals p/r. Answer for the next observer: 1.0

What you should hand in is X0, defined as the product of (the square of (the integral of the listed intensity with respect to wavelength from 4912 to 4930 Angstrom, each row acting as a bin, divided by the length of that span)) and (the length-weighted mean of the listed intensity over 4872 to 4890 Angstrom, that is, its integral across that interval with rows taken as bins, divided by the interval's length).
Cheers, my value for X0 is 748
